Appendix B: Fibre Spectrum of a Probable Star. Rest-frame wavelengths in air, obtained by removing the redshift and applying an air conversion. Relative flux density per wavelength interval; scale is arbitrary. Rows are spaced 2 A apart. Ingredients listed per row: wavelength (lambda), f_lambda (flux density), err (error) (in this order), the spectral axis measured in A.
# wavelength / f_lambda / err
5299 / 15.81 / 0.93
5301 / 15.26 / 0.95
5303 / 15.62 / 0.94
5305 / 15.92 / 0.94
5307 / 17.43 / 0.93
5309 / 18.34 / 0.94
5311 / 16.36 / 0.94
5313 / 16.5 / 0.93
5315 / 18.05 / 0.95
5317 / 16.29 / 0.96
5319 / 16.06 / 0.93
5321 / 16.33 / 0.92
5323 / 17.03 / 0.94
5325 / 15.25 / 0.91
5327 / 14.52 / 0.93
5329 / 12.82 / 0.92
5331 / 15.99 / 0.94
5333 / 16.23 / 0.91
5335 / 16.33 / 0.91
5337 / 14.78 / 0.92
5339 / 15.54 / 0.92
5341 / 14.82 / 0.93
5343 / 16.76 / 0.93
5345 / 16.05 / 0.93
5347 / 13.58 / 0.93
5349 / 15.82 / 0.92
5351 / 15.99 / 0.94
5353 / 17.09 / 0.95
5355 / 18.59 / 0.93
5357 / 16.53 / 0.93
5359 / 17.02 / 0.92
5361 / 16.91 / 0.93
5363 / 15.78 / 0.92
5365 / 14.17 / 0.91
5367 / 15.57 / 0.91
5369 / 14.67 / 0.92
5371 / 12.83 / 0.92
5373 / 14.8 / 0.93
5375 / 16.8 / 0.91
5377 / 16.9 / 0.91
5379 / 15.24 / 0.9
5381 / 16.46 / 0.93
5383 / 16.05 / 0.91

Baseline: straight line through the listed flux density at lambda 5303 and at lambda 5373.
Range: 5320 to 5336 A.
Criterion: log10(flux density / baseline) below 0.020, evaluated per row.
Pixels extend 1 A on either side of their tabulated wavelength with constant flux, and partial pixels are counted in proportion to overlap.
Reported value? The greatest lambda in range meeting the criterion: 5331 A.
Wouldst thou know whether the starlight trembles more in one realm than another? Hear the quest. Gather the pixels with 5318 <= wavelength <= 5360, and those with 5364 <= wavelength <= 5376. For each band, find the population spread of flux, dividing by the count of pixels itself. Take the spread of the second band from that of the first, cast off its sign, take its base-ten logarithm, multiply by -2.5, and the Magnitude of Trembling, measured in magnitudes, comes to 3.9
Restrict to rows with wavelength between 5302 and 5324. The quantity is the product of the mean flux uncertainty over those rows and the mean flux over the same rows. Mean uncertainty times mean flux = 15.7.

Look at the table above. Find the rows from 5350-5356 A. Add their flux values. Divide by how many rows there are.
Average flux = 17.2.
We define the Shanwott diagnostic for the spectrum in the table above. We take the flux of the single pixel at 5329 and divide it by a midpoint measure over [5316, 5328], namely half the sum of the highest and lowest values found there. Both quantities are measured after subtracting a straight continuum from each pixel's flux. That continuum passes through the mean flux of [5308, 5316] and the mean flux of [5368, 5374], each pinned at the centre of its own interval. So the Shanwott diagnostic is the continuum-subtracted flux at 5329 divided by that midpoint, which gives 4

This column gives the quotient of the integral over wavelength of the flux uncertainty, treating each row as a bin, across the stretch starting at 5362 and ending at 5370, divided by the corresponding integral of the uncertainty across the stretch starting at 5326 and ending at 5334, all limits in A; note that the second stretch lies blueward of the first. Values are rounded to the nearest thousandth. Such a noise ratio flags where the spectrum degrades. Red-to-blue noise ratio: 0.989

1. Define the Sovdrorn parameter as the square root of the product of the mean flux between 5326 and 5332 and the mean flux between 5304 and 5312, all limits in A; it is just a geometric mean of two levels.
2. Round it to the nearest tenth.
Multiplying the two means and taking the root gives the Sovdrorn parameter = 15.7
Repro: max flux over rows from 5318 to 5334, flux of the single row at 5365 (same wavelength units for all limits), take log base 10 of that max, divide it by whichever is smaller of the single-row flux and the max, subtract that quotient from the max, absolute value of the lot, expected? 16.9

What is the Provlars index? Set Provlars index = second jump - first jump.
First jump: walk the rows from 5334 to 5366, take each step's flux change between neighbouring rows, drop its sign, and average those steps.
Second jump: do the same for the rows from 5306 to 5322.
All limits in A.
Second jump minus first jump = -0.26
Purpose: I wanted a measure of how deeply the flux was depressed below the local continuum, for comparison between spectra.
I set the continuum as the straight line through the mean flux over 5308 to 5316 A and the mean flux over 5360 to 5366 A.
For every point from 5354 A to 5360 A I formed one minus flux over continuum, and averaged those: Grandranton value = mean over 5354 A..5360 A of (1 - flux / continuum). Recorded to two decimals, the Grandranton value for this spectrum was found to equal -0.10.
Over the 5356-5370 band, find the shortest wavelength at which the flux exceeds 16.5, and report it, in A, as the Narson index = 5357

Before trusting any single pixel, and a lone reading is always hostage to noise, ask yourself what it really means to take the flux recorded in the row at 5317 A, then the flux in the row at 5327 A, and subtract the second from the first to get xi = 1.8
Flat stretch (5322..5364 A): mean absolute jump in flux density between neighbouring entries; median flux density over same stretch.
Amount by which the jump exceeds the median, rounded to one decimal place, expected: -14.8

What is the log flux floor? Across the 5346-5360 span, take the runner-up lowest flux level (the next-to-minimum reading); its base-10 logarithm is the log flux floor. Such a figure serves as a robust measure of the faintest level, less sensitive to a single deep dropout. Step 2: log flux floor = 1.20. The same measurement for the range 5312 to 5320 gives 1.21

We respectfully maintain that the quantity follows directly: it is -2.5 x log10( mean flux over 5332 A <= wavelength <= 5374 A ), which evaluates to -2.99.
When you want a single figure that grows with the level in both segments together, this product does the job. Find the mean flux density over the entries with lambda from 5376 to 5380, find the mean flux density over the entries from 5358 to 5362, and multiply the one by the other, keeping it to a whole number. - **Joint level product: 273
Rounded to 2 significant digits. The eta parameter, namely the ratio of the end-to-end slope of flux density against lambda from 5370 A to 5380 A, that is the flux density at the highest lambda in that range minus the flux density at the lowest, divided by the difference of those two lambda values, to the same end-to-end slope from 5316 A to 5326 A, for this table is -2.3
